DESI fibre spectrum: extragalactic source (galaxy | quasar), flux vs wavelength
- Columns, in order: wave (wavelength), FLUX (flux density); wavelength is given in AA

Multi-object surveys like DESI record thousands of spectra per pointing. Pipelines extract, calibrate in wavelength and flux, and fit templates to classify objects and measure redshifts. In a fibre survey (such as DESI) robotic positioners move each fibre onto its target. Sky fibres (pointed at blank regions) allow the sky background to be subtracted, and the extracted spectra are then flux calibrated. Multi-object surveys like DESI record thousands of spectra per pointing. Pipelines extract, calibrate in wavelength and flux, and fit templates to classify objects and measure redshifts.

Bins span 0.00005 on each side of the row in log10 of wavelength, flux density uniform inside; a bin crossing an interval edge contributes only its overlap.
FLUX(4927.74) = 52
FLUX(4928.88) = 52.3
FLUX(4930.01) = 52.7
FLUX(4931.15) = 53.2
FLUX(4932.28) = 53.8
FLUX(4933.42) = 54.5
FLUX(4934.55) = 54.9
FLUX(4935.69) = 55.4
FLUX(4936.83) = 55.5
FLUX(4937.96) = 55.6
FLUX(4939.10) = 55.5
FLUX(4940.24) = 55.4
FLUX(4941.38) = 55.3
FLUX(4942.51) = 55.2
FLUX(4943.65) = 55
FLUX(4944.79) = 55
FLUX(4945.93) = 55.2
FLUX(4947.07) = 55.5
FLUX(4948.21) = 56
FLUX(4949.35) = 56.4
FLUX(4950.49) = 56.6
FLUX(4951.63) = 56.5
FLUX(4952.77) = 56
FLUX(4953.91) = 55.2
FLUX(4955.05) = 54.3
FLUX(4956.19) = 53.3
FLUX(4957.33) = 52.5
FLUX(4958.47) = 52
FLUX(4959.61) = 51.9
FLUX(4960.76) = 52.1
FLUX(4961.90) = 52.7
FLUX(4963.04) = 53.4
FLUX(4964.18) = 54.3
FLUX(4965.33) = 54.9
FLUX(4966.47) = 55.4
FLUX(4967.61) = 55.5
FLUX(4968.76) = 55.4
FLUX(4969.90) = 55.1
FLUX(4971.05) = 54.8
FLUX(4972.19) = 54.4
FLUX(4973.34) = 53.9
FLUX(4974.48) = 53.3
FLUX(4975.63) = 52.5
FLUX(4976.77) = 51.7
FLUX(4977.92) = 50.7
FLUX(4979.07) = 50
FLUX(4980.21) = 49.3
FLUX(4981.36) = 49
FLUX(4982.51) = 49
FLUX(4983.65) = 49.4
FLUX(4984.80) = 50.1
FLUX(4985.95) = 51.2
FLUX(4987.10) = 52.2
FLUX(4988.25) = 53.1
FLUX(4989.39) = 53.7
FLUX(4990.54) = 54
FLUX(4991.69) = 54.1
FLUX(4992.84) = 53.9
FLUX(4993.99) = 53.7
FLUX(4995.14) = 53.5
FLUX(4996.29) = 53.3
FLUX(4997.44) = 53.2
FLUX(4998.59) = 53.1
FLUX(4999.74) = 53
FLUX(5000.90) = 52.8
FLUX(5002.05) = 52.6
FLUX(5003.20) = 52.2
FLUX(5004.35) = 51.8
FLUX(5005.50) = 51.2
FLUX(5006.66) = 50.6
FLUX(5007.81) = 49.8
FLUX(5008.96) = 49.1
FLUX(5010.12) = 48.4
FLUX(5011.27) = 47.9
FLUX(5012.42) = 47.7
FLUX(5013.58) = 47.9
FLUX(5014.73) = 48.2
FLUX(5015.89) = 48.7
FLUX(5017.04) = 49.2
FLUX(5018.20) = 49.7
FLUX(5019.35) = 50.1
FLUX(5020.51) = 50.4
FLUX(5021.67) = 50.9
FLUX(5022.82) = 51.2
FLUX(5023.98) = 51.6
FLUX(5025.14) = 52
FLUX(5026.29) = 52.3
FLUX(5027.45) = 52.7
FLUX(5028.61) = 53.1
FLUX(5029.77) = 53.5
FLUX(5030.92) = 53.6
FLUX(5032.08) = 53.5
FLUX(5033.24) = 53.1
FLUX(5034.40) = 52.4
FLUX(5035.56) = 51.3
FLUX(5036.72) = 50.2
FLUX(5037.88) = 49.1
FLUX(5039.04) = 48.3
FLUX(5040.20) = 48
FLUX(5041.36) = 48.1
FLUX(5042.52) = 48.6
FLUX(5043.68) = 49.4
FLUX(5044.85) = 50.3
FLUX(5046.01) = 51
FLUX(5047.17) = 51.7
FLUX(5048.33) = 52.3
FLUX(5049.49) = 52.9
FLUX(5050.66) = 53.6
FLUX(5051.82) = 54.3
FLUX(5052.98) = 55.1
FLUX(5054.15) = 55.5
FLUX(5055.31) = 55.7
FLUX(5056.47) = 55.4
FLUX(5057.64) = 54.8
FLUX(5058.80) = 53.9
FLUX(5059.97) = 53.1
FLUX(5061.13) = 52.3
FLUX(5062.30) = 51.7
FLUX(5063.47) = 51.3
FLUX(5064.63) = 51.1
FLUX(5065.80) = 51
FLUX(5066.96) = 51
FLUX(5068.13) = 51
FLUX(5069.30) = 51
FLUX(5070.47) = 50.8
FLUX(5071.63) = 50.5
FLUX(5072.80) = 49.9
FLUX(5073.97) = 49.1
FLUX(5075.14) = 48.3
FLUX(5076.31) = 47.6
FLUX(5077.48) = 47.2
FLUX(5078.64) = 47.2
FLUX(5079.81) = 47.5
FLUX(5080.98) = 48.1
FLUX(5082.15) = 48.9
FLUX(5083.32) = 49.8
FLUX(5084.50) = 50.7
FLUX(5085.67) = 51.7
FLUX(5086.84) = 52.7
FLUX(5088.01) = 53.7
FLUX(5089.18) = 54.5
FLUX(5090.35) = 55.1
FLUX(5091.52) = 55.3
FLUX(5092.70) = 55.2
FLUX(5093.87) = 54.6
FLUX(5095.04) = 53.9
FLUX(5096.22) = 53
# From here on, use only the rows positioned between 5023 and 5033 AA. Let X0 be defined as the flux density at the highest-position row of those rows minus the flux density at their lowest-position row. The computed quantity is 1.9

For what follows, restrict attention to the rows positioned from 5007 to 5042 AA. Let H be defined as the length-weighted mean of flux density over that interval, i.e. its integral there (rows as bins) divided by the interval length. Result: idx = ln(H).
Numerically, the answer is 3.92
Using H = 50.4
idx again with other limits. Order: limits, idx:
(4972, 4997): 3.95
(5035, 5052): 3.92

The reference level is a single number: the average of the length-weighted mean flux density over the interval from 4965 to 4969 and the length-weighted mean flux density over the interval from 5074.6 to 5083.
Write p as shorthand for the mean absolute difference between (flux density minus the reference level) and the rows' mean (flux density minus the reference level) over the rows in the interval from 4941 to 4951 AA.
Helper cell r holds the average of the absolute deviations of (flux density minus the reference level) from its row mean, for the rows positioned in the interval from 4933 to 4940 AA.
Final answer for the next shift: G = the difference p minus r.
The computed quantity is 0.15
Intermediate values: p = 0.5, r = 0.4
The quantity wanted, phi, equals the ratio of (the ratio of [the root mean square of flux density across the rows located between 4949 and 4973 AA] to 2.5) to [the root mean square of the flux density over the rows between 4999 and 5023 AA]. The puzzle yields 0.434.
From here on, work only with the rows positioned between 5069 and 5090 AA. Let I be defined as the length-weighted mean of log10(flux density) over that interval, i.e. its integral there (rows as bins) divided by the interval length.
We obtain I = 1.70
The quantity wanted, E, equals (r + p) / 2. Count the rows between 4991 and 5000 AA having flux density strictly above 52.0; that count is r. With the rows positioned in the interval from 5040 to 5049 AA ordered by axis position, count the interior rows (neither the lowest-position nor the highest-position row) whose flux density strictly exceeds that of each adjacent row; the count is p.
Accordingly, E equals 4.0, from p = 0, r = 8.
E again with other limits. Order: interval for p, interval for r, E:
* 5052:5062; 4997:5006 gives 3.5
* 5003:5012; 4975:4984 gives 0.5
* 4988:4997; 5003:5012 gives 1.0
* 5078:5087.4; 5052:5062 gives 4.0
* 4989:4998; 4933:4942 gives 4.5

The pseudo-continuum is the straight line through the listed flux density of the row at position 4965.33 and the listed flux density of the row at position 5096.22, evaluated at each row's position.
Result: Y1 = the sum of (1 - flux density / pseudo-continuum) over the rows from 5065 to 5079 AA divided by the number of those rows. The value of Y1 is 0.071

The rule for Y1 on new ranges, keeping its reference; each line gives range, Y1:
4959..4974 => 0.014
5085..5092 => -0.014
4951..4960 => 0.020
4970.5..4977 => 0.025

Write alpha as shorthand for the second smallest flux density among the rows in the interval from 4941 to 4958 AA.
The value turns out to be 53.3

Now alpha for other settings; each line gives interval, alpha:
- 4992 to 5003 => 52.8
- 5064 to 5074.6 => 49.9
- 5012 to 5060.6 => 47.9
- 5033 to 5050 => 48.1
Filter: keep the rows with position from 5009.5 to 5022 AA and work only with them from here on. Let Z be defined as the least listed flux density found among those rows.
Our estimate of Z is 47.7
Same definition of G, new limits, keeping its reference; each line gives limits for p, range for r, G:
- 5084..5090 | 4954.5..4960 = 0.37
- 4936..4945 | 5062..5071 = -0.01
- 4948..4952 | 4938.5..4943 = 0.09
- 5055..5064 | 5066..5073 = 1.09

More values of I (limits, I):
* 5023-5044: 1.71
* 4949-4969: 1.73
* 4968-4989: 1.72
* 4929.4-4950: 1.74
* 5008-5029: 1.70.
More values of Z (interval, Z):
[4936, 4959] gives 52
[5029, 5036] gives 51.3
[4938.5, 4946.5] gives 55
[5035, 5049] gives 48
